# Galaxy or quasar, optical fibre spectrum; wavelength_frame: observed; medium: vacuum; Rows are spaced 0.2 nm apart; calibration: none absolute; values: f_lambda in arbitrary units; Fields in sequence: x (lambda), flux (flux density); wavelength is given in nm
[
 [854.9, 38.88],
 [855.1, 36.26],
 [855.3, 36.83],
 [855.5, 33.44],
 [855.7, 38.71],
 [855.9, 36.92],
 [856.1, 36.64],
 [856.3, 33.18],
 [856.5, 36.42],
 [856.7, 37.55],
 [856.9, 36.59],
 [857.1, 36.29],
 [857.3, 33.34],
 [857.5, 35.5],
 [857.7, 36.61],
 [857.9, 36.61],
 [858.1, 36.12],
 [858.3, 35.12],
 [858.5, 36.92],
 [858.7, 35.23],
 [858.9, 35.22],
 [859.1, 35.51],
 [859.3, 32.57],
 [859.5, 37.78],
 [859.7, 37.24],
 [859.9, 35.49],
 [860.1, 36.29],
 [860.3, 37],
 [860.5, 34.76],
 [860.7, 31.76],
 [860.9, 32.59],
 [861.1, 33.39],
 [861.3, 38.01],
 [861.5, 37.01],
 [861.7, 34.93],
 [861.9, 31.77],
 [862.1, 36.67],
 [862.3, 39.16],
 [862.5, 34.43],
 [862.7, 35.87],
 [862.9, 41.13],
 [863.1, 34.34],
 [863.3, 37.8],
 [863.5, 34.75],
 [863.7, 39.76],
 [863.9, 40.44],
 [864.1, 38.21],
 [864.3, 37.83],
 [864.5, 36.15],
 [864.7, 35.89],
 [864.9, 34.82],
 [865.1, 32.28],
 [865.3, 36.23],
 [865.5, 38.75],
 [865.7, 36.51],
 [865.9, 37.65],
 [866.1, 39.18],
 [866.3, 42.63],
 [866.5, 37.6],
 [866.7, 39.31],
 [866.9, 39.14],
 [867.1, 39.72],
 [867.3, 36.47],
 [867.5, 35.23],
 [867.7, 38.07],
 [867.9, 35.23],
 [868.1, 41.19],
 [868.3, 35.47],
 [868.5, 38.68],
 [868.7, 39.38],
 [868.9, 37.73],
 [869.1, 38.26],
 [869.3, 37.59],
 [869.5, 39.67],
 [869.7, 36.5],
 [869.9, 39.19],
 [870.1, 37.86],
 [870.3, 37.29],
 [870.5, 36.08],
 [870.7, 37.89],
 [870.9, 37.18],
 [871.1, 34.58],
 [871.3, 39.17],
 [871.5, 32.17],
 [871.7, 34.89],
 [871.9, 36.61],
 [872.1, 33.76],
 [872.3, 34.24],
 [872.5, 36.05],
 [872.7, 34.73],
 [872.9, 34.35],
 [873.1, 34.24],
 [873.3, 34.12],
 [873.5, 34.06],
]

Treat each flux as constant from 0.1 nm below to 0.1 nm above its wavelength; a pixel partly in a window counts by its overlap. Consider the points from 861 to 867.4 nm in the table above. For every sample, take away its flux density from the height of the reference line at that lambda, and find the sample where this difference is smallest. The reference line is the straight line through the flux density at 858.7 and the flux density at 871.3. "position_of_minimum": 866.3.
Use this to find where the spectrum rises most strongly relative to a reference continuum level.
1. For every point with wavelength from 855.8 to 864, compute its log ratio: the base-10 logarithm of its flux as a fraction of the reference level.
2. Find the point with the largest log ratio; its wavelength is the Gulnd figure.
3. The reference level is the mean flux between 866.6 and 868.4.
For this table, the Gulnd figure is 862.9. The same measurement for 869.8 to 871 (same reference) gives 869.9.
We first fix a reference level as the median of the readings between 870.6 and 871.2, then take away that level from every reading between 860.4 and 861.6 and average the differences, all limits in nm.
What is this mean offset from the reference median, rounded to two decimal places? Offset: -2.59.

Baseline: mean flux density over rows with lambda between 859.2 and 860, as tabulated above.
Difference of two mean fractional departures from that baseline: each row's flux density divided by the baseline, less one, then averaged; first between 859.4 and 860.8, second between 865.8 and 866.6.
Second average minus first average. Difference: 0.10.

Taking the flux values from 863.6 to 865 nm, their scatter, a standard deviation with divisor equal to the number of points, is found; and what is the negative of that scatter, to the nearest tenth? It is -1.9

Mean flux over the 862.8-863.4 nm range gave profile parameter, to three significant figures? 37.8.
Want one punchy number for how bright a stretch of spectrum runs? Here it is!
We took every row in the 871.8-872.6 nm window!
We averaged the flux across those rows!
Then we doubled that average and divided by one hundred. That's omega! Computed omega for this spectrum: 0.703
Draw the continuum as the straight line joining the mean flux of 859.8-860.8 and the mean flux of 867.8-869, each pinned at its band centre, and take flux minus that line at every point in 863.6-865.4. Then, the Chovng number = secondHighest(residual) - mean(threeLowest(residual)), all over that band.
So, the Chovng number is 5.9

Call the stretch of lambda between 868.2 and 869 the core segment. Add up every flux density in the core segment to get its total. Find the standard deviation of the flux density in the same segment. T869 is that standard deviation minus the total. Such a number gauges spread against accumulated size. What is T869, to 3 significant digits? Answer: -150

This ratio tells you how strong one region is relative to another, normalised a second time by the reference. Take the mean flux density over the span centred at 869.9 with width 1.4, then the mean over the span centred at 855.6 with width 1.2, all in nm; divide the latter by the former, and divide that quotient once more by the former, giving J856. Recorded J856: 0.0256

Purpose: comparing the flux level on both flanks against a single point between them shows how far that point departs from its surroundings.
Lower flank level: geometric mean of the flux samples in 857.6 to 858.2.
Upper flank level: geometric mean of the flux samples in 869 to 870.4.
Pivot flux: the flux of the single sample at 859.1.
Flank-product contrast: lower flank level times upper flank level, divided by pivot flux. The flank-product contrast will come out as 39.0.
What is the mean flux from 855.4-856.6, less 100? -64.1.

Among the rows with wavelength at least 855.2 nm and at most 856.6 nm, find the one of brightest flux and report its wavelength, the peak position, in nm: 855.7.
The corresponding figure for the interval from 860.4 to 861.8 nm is 861.3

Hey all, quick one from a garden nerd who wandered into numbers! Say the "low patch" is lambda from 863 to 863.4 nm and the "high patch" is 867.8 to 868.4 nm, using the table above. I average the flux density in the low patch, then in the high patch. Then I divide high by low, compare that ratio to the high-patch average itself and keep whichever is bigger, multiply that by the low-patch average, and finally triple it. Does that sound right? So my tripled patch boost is 4036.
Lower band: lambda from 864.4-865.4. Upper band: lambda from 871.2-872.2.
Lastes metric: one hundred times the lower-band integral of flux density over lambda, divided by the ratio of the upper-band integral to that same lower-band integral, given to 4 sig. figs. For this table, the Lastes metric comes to 3483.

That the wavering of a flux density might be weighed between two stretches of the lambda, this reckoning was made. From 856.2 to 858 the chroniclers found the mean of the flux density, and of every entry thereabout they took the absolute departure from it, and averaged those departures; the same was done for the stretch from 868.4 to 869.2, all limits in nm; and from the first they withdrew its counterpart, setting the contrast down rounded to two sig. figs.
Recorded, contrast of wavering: 0.67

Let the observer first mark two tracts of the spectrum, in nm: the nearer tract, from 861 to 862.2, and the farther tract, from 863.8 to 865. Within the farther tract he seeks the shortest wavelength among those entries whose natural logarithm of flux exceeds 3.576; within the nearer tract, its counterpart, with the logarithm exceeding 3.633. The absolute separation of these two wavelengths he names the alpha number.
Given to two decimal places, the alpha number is 2.60 nm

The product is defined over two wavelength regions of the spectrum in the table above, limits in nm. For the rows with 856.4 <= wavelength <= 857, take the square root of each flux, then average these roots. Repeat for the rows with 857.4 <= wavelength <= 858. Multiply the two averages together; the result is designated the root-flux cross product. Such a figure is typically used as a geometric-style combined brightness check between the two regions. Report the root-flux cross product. 36.5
